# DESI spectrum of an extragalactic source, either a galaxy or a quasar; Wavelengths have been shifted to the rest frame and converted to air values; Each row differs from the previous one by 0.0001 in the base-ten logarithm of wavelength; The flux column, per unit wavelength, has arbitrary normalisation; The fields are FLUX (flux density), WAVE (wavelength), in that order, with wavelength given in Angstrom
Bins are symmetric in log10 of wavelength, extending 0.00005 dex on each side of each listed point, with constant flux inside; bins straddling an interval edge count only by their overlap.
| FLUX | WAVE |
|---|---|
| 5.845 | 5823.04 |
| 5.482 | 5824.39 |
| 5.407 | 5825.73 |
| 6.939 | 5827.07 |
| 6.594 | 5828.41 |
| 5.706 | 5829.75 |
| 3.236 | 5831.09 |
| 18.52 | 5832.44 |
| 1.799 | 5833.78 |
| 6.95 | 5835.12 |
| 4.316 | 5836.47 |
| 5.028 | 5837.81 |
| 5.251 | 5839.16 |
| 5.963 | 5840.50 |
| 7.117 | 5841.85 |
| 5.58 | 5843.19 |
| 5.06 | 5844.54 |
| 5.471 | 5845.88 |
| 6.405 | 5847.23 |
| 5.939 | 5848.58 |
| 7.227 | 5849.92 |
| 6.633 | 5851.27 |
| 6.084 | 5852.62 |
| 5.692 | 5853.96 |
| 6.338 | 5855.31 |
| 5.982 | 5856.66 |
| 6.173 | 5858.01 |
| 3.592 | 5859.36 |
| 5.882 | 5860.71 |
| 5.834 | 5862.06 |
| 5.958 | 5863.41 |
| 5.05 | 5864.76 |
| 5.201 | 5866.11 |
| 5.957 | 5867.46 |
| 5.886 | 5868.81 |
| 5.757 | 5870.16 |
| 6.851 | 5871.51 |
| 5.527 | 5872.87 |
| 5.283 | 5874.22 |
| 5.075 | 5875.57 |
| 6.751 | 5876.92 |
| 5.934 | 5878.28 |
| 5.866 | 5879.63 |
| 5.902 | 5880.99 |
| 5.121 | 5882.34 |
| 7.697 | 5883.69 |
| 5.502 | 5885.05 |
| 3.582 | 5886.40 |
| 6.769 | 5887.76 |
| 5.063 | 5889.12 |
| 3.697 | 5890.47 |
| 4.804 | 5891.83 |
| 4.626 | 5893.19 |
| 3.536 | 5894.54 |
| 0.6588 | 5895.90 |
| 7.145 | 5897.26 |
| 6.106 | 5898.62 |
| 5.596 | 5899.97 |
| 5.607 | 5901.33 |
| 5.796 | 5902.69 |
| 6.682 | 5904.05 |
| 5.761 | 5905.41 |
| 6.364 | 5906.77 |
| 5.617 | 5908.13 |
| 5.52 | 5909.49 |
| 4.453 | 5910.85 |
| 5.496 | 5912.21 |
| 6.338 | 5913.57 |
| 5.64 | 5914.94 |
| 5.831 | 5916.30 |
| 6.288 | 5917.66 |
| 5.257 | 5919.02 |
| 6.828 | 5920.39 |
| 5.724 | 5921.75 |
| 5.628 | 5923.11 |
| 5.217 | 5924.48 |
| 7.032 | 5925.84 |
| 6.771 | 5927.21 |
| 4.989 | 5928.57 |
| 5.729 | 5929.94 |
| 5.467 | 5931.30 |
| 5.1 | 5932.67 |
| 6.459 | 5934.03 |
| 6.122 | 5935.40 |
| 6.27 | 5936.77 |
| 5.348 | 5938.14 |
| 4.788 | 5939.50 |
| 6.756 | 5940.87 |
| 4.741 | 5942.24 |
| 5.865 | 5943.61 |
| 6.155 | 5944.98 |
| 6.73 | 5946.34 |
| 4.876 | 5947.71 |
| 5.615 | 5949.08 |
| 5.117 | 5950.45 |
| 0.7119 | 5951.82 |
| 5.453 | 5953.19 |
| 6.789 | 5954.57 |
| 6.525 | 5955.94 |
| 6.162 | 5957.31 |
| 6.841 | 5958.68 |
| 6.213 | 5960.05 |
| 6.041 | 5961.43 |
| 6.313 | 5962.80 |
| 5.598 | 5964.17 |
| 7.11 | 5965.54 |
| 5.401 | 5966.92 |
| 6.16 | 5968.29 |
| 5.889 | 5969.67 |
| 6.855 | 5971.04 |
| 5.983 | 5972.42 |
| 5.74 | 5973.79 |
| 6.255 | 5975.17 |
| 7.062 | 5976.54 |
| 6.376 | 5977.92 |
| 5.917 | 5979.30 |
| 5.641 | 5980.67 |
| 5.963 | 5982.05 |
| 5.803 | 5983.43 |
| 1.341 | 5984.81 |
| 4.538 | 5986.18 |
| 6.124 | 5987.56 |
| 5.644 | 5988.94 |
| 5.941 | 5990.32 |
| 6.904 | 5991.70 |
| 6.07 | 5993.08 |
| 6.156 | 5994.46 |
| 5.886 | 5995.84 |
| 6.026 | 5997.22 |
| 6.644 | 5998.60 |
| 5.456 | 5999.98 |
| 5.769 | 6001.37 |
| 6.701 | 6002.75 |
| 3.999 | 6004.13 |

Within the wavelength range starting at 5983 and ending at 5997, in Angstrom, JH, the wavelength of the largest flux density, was 5991.70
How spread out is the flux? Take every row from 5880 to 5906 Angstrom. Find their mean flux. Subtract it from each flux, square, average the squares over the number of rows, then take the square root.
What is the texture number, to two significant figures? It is 1.6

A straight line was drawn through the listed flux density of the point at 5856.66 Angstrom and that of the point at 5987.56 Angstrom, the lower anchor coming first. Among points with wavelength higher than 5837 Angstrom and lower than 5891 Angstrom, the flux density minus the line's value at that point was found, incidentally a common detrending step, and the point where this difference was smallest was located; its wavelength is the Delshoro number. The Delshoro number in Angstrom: 5886.40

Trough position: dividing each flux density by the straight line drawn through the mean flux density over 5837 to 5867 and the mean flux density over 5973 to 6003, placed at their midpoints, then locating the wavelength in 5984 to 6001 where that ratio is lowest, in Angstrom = 5984.81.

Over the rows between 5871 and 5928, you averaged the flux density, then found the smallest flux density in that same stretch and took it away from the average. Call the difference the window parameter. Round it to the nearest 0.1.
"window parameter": 4.9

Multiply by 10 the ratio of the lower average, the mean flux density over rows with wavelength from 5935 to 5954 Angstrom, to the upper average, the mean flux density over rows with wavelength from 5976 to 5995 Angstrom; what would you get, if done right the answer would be 9.4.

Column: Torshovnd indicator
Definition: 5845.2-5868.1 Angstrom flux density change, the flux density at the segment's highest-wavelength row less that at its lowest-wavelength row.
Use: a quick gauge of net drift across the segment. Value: 0.5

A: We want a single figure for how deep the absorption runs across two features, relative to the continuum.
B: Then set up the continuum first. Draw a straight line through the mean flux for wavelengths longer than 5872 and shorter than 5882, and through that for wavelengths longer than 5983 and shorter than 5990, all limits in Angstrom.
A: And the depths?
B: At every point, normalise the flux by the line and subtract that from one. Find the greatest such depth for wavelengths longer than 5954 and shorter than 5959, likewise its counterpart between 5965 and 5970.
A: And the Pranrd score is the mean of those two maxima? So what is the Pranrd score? -0.17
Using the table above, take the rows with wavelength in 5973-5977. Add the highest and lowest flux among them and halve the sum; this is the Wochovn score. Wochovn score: 6.4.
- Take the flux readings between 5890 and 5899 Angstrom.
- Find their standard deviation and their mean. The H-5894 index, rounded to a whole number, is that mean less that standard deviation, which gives 2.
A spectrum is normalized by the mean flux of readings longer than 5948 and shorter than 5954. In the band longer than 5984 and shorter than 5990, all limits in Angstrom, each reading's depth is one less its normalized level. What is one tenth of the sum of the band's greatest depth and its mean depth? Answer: 0.064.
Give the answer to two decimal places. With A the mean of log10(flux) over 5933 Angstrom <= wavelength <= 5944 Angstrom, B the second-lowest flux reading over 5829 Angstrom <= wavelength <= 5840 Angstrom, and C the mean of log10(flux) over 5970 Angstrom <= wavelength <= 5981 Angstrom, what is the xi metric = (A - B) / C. -3.12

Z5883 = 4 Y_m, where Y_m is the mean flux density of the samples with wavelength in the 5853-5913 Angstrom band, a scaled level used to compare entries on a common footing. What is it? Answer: 22.0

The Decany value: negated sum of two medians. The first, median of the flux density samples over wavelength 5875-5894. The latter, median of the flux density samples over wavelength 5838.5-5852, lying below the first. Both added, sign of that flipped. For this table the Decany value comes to -11.3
